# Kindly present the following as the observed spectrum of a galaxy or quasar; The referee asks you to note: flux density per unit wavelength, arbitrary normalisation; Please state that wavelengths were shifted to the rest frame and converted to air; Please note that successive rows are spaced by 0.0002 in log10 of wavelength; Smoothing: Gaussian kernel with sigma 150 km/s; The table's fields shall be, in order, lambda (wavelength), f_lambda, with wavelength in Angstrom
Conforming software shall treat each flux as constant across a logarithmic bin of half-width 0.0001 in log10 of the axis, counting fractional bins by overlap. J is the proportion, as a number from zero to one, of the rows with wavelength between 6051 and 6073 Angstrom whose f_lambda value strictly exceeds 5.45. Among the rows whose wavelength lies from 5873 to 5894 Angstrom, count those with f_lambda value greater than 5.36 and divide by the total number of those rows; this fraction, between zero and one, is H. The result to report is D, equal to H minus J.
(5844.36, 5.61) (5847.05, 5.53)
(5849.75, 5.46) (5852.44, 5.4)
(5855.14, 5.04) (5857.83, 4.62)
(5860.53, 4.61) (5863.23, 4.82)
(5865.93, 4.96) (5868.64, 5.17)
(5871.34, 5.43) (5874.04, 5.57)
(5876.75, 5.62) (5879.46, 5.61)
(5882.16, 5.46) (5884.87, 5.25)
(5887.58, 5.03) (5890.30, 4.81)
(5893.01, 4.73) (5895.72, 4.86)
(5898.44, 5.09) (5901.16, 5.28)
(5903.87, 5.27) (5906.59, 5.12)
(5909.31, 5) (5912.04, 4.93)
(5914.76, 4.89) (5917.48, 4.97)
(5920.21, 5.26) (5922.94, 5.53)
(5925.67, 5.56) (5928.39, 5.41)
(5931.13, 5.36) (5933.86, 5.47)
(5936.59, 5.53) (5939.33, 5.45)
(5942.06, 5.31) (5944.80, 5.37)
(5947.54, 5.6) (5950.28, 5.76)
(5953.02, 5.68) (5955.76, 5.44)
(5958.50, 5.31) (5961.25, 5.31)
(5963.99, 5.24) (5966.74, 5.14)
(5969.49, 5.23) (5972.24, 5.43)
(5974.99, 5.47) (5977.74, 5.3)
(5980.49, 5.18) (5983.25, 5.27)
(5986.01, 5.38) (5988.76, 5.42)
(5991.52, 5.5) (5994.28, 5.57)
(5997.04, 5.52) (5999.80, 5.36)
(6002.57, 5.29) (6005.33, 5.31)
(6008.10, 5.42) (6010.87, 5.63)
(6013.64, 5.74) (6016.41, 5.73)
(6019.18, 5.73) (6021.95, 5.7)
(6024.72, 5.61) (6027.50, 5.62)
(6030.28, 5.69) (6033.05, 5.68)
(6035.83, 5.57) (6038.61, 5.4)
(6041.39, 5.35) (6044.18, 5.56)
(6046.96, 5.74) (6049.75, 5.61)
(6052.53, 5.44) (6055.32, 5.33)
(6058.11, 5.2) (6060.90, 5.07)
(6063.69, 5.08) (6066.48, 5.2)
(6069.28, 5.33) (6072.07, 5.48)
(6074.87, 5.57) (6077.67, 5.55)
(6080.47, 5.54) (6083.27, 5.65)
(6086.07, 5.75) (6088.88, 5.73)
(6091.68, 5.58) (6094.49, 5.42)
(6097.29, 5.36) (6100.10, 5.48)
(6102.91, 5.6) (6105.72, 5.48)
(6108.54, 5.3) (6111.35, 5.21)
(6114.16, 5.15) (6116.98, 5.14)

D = 0.4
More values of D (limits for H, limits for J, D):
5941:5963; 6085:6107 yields -0.1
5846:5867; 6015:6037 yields -0.6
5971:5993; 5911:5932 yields 0.4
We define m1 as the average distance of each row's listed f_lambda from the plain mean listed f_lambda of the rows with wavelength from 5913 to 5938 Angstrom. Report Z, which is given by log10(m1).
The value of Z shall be -0.71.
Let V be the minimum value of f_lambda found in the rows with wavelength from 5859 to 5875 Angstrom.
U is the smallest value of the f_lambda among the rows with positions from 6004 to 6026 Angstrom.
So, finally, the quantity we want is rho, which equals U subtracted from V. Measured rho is -0.7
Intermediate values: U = 5.31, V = 4.61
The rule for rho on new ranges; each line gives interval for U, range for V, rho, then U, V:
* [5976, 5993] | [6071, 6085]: 0.3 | 5.18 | 5.48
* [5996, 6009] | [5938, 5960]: 0.0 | 5.29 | 5.31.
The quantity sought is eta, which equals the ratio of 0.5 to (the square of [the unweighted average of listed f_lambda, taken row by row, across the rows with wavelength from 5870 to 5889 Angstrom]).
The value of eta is 0.0170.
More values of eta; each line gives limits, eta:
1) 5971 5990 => 0.0175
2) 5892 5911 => 0.0196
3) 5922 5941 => 0.0167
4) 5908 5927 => 0.0188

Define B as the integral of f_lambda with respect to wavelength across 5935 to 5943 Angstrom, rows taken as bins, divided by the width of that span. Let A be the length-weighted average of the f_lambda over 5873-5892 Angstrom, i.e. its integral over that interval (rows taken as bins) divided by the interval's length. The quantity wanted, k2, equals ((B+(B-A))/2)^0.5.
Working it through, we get 1.667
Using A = 5.32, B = 5.4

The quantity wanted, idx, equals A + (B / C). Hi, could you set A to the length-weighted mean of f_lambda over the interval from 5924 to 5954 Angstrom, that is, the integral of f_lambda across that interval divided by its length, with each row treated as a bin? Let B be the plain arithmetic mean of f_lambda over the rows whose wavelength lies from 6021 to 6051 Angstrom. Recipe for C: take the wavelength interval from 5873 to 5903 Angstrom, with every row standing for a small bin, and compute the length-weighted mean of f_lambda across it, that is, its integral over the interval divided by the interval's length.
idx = 6.57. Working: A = 5.5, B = 5.59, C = 5.21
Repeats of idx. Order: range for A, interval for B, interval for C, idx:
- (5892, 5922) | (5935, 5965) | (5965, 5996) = 6.07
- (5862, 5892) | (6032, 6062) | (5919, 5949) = 6.24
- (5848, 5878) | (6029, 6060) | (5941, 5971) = 6.18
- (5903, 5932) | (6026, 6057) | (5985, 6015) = 6.22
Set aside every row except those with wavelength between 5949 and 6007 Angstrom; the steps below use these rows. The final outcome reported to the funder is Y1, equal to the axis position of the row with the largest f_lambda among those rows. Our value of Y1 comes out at 5950.28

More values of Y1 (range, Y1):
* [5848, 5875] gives 5874.04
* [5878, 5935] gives 5879.46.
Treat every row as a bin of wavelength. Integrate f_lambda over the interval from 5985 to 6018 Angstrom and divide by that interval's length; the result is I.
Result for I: 5.49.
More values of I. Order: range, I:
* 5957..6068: 5.43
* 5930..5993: 5.40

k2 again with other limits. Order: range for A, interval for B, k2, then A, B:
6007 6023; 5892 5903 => 1.477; 5.66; 5.0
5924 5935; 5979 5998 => 1.636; 5.45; 5.4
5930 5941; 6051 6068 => 1.581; 5.45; 5.2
